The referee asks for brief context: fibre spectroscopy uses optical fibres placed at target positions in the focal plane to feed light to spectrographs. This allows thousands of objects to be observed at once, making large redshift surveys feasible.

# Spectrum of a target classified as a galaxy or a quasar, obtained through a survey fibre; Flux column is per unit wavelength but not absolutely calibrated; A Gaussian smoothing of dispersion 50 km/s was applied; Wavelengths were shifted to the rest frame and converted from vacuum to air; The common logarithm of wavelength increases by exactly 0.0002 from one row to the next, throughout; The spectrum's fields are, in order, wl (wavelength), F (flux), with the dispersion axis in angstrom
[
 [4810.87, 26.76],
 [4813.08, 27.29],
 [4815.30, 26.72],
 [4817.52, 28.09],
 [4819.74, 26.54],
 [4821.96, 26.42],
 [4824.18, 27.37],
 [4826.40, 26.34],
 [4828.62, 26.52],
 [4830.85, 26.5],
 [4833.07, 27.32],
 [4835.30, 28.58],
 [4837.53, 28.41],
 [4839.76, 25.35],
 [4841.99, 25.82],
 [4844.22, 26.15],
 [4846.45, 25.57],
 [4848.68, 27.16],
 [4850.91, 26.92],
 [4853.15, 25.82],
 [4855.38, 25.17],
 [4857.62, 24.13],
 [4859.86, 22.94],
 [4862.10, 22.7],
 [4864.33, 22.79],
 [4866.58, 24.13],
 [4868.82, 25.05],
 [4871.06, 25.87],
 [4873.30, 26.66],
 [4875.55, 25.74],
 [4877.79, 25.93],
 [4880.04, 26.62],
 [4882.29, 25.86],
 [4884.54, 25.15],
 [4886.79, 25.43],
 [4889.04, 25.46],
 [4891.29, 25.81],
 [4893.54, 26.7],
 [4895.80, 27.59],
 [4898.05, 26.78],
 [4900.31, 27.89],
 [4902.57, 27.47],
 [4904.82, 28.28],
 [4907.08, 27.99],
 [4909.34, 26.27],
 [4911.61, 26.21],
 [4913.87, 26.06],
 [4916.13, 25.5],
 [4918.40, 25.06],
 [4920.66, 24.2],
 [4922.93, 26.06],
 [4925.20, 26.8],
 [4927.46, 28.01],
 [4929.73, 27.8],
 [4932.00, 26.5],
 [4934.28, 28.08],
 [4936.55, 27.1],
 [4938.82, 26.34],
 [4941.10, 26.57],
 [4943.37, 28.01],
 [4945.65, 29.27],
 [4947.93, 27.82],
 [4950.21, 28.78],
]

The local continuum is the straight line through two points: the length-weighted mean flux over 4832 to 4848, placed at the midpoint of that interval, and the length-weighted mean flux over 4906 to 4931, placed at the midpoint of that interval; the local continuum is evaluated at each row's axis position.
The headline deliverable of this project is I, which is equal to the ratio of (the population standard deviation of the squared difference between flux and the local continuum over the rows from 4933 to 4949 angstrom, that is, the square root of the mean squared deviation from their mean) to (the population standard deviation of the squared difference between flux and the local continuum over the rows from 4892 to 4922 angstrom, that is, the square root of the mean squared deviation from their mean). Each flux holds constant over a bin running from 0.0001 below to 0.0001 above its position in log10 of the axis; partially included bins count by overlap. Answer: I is 2.1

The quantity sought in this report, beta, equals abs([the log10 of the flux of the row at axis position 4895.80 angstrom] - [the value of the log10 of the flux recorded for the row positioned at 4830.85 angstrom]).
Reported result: 0.018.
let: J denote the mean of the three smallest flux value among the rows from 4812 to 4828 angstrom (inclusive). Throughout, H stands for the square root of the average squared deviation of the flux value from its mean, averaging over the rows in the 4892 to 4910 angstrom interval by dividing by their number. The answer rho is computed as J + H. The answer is 27.1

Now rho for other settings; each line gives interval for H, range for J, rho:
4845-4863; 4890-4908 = 28.0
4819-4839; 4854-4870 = 23.6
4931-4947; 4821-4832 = 27.4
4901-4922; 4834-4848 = 26.9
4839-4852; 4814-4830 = 27.1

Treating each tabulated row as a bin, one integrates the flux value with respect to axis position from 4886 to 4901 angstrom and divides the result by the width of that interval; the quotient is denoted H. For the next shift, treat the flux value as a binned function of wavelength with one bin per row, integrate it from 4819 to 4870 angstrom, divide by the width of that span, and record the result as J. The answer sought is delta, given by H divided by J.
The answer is 1.03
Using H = 26.5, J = 25.8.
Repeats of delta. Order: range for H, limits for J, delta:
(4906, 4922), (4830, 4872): 1.01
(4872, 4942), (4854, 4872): 1.10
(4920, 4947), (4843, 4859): 1.05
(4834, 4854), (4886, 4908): 0.99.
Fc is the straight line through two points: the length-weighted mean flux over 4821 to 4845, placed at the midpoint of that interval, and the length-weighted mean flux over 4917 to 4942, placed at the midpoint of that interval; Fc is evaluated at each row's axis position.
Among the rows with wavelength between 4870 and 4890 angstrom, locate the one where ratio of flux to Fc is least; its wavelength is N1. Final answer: 4884.54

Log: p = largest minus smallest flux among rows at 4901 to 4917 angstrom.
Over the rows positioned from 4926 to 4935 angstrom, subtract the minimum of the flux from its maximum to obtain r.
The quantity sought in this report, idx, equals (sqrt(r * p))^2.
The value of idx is 4.4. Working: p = 2.8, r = 1.58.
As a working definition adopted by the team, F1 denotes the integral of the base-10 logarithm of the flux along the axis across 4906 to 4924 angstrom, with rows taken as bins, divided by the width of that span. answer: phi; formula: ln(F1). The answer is 0.346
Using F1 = 1.41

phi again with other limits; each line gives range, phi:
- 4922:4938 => 0.361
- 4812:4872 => 0.346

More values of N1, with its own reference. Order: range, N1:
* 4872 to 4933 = 4920.66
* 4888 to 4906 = 4889.04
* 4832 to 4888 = 4862.10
